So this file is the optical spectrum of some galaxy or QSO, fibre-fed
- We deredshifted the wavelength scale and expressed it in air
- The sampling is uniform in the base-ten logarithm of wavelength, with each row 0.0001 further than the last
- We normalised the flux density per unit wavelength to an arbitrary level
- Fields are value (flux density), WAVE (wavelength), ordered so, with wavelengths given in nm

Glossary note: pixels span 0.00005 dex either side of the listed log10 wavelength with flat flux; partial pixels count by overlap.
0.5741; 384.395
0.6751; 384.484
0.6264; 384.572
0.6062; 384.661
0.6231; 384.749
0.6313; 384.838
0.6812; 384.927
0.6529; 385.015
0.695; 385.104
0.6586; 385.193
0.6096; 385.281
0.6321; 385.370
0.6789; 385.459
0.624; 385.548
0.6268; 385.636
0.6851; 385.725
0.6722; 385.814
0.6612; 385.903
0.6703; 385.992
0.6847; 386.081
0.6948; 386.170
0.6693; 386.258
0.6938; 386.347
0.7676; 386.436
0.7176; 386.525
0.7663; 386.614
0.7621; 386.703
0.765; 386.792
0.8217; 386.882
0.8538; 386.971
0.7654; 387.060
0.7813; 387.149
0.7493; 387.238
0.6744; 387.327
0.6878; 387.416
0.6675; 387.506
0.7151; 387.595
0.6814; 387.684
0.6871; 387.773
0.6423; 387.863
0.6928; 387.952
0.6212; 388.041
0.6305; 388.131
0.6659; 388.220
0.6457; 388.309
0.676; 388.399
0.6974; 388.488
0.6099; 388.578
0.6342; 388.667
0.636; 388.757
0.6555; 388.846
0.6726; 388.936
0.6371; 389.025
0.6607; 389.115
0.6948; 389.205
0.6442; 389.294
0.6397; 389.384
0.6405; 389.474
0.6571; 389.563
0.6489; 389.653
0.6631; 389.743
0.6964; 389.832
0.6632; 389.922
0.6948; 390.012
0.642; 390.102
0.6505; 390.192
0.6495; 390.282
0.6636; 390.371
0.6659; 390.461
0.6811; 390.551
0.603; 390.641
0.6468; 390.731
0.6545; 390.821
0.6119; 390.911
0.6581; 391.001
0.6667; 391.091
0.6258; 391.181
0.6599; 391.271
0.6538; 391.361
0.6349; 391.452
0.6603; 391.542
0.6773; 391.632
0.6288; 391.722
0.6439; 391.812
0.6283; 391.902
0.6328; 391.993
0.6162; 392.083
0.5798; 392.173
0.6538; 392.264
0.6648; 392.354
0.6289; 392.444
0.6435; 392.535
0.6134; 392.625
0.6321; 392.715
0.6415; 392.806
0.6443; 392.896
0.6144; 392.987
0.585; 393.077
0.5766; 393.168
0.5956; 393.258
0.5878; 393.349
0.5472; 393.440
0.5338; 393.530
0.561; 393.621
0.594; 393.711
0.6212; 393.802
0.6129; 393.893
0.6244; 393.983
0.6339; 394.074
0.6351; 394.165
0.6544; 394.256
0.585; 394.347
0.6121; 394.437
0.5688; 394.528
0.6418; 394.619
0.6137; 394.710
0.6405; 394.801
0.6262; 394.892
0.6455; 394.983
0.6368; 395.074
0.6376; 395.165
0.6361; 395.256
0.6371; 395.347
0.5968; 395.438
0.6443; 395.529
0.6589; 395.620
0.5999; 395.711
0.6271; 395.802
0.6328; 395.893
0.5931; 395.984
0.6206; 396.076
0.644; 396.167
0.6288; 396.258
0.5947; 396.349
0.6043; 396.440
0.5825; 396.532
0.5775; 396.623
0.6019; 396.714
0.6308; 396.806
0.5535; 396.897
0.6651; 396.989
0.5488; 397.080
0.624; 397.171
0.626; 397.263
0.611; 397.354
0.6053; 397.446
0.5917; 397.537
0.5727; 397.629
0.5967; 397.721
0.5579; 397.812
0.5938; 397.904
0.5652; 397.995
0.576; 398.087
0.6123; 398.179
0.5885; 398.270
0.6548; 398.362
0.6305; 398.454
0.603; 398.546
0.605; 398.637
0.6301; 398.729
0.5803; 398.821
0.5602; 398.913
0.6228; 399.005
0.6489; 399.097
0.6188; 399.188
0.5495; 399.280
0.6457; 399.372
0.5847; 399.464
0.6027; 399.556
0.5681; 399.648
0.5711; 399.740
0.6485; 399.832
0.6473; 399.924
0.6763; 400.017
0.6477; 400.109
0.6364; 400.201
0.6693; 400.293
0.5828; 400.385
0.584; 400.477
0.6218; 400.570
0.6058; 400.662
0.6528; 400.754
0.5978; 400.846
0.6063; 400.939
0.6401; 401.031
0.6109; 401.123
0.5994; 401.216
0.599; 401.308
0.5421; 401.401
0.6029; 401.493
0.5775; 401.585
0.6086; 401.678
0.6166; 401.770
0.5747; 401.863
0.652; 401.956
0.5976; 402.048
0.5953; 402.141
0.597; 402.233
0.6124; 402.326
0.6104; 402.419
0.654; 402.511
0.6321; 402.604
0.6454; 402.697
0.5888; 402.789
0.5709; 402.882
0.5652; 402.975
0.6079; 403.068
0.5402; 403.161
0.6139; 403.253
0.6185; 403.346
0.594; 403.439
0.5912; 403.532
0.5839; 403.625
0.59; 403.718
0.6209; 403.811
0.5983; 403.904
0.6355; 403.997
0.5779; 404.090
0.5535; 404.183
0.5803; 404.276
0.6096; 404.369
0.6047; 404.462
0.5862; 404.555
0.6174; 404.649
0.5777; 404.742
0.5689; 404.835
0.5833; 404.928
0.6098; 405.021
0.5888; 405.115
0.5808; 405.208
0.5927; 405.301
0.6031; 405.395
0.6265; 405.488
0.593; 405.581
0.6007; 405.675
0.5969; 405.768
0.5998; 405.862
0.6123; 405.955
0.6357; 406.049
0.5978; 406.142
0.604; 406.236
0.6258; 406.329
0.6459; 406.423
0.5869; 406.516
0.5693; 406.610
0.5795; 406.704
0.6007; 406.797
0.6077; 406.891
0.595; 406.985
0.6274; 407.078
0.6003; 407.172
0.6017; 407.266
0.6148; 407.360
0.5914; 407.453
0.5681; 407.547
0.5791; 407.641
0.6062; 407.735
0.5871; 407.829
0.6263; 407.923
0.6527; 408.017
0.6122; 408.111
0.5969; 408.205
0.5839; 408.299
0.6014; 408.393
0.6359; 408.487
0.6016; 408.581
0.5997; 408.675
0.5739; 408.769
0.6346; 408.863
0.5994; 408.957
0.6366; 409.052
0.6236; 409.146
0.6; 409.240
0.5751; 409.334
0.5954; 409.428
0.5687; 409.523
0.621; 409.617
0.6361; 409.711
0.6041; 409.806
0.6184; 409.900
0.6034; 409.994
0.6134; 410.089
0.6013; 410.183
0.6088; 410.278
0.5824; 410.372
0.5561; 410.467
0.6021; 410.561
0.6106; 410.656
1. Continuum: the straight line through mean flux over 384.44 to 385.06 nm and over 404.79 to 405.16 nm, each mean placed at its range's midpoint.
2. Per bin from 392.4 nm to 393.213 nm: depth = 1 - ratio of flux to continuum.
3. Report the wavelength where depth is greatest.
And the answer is 393.168 nm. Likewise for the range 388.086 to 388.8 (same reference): 388.578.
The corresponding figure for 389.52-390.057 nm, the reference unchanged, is 389.653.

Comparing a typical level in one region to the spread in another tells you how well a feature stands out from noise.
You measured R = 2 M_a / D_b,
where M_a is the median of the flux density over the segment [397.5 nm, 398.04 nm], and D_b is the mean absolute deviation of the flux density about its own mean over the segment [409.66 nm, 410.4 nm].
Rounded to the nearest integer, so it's 109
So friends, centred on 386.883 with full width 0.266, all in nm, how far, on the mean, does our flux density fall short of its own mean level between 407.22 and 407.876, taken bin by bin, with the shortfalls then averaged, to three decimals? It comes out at -0.221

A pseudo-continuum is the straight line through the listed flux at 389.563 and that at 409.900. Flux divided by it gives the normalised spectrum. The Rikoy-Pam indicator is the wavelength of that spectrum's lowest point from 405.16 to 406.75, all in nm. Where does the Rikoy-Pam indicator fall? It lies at 406.610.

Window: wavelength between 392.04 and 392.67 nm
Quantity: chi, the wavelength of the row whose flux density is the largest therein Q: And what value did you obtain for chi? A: 392.354 nm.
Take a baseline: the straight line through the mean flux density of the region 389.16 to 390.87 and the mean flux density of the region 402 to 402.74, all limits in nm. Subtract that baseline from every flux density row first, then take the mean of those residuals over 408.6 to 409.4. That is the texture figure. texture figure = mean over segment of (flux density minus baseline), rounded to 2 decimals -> 0.01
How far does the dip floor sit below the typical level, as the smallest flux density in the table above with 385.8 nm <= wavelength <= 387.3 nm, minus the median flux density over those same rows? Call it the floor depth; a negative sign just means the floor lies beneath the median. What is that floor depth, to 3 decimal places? -0.088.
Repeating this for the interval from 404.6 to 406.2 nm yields -0.029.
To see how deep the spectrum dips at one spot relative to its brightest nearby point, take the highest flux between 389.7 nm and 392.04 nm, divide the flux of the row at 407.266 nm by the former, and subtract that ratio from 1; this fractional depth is 0.14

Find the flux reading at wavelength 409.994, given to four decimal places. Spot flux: 0.6034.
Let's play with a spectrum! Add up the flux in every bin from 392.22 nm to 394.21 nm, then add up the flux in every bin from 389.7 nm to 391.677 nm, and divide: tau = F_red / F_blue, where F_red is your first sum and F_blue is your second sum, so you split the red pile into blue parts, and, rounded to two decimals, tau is 0.93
